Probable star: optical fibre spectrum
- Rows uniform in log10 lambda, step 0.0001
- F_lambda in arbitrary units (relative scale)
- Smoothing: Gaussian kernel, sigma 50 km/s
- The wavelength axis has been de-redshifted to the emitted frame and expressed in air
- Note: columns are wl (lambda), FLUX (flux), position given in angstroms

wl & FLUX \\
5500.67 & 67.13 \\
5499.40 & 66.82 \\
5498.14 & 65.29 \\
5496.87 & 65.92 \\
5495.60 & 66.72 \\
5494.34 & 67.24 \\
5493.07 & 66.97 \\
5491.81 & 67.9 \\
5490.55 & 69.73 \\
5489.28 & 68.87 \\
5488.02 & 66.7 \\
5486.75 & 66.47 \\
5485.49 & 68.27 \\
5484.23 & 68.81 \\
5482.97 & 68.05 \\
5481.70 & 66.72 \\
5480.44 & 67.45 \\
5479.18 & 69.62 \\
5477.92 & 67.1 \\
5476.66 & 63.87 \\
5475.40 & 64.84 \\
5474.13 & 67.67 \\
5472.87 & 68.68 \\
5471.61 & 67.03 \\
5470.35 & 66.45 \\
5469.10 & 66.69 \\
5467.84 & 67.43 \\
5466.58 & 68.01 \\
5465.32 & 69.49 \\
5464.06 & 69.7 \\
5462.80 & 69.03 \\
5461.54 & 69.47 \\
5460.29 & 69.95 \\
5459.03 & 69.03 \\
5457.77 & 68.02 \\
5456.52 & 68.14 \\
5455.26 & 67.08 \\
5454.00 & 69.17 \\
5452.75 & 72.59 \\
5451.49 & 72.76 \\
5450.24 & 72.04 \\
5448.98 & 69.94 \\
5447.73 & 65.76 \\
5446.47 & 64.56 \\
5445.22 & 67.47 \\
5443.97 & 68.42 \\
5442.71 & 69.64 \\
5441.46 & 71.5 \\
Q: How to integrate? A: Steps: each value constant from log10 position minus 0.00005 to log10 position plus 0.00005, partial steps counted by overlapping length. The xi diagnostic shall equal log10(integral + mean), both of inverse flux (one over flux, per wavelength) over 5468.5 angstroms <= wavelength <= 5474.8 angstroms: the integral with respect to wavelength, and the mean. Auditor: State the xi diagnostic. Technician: -0.965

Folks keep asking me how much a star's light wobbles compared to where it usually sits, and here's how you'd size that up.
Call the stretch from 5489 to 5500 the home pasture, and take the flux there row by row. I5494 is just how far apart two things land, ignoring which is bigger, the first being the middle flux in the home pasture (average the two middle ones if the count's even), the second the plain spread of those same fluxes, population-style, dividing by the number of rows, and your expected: 65.66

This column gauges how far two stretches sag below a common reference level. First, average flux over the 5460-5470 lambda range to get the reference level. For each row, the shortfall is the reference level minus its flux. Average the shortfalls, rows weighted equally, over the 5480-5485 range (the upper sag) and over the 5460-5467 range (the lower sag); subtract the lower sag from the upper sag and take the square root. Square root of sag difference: 1.2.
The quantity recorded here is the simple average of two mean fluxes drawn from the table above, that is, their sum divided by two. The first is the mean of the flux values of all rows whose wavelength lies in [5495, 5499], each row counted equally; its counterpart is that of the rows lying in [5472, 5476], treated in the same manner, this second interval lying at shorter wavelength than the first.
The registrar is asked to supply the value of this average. 66.5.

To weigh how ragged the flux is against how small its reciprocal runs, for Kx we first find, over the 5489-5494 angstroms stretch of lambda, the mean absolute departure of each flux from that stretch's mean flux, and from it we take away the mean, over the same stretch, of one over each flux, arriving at 0.9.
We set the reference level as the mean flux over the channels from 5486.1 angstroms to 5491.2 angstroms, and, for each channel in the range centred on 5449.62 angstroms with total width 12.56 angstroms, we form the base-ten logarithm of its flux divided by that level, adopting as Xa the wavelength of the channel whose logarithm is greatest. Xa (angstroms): 5451.49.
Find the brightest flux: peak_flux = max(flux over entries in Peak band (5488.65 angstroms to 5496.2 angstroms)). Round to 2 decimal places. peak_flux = 69.73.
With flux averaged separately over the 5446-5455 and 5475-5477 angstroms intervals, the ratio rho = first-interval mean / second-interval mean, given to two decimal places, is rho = 1.08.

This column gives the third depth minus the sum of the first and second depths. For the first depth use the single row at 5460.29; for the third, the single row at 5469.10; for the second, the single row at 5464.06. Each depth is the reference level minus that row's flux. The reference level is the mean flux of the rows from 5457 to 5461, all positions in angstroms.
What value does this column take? 4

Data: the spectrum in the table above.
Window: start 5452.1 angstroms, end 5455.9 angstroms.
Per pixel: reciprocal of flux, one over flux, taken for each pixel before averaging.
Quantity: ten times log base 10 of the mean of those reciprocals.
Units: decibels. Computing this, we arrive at -18.4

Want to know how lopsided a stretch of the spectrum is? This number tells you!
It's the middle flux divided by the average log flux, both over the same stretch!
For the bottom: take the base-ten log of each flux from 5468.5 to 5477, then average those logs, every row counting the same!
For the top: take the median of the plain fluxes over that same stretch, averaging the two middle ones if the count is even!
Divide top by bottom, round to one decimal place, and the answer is 36.6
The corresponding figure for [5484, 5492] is 37.2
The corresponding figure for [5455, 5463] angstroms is 37.6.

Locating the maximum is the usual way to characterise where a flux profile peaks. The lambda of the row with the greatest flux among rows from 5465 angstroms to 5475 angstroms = 5465.32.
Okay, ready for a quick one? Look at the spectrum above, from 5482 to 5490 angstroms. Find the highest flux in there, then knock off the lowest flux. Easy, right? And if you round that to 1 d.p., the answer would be 2.4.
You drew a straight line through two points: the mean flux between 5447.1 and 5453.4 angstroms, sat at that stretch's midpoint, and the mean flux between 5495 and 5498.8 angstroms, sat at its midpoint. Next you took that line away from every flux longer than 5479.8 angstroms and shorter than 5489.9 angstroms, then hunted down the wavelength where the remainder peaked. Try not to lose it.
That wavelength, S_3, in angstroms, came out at 5489.28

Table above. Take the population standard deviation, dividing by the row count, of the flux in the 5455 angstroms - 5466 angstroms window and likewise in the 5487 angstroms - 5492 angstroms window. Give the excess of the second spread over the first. 0.2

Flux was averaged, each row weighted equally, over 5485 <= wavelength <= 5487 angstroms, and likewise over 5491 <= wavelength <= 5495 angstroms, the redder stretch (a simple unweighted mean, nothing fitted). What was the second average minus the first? 0.0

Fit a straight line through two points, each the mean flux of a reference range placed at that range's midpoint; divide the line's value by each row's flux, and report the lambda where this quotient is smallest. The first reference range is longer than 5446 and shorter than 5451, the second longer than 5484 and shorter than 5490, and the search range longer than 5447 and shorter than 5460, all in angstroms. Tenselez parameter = 5451.49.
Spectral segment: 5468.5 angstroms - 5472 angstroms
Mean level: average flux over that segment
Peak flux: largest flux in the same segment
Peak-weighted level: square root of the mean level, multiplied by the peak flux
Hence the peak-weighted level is 548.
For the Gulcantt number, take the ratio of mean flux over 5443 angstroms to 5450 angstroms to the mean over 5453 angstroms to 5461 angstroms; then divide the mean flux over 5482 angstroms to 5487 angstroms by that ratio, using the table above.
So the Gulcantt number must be 69.2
